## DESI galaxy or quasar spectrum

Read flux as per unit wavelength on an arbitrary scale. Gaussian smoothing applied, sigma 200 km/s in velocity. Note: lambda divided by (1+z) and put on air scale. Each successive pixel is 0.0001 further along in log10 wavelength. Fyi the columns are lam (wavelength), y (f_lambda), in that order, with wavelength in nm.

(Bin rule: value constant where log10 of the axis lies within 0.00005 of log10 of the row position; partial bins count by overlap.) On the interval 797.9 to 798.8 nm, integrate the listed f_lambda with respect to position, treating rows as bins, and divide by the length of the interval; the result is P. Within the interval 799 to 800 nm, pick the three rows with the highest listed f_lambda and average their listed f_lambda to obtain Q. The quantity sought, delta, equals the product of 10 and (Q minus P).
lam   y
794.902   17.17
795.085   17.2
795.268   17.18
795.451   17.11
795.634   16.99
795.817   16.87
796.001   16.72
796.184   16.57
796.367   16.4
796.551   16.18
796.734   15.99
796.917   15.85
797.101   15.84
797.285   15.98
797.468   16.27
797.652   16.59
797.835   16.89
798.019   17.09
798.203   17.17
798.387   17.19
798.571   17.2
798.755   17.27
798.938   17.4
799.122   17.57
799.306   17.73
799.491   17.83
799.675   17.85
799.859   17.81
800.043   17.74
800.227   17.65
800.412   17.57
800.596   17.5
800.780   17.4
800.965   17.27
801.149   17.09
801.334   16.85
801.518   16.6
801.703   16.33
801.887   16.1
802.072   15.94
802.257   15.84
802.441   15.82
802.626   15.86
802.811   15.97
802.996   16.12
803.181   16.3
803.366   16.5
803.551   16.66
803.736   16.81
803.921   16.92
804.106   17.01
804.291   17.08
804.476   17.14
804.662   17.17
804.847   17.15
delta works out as 7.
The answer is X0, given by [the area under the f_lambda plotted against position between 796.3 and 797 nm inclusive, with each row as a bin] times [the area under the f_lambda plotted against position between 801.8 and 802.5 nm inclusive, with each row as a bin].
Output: 126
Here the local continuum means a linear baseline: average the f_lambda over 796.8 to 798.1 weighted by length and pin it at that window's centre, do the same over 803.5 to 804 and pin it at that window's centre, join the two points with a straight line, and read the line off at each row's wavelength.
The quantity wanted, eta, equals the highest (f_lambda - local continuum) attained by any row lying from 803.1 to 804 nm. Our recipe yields 0.1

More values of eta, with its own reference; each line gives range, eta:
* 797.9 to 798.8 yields 0.8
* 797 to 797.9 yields 0.5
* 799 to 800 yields 1.3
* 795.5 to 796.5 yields 0.8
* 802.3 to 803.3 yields -0.5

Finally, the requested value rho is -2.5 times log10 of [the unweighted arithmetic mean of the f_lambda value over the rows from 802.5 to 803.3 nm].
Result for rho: -3.01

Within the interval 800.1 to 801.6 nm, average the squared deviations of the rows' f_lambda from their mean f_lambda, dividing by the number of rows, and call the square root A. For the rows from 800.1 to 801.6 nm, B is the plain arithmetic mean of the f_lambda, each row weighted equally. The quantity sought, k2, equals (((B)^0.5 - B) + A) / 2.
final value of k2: -6.37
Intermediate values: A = 0.35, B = 17.2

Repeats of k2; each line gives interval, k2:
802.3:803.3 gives -5.92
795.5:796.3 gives -6.27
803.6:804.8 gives -6.39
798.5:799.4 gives -6.53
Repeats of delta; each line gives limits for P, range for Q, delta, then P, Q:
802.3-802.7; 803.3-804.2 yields 11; 15.86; 16.9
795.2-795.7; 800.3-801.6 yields 4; 17.11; 17.5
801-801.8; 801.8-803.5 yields -5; 16.77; 16.3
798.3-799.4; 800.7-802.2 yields -1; 17.39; 17.3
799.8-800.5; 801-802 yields -8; 17.68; 16.8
